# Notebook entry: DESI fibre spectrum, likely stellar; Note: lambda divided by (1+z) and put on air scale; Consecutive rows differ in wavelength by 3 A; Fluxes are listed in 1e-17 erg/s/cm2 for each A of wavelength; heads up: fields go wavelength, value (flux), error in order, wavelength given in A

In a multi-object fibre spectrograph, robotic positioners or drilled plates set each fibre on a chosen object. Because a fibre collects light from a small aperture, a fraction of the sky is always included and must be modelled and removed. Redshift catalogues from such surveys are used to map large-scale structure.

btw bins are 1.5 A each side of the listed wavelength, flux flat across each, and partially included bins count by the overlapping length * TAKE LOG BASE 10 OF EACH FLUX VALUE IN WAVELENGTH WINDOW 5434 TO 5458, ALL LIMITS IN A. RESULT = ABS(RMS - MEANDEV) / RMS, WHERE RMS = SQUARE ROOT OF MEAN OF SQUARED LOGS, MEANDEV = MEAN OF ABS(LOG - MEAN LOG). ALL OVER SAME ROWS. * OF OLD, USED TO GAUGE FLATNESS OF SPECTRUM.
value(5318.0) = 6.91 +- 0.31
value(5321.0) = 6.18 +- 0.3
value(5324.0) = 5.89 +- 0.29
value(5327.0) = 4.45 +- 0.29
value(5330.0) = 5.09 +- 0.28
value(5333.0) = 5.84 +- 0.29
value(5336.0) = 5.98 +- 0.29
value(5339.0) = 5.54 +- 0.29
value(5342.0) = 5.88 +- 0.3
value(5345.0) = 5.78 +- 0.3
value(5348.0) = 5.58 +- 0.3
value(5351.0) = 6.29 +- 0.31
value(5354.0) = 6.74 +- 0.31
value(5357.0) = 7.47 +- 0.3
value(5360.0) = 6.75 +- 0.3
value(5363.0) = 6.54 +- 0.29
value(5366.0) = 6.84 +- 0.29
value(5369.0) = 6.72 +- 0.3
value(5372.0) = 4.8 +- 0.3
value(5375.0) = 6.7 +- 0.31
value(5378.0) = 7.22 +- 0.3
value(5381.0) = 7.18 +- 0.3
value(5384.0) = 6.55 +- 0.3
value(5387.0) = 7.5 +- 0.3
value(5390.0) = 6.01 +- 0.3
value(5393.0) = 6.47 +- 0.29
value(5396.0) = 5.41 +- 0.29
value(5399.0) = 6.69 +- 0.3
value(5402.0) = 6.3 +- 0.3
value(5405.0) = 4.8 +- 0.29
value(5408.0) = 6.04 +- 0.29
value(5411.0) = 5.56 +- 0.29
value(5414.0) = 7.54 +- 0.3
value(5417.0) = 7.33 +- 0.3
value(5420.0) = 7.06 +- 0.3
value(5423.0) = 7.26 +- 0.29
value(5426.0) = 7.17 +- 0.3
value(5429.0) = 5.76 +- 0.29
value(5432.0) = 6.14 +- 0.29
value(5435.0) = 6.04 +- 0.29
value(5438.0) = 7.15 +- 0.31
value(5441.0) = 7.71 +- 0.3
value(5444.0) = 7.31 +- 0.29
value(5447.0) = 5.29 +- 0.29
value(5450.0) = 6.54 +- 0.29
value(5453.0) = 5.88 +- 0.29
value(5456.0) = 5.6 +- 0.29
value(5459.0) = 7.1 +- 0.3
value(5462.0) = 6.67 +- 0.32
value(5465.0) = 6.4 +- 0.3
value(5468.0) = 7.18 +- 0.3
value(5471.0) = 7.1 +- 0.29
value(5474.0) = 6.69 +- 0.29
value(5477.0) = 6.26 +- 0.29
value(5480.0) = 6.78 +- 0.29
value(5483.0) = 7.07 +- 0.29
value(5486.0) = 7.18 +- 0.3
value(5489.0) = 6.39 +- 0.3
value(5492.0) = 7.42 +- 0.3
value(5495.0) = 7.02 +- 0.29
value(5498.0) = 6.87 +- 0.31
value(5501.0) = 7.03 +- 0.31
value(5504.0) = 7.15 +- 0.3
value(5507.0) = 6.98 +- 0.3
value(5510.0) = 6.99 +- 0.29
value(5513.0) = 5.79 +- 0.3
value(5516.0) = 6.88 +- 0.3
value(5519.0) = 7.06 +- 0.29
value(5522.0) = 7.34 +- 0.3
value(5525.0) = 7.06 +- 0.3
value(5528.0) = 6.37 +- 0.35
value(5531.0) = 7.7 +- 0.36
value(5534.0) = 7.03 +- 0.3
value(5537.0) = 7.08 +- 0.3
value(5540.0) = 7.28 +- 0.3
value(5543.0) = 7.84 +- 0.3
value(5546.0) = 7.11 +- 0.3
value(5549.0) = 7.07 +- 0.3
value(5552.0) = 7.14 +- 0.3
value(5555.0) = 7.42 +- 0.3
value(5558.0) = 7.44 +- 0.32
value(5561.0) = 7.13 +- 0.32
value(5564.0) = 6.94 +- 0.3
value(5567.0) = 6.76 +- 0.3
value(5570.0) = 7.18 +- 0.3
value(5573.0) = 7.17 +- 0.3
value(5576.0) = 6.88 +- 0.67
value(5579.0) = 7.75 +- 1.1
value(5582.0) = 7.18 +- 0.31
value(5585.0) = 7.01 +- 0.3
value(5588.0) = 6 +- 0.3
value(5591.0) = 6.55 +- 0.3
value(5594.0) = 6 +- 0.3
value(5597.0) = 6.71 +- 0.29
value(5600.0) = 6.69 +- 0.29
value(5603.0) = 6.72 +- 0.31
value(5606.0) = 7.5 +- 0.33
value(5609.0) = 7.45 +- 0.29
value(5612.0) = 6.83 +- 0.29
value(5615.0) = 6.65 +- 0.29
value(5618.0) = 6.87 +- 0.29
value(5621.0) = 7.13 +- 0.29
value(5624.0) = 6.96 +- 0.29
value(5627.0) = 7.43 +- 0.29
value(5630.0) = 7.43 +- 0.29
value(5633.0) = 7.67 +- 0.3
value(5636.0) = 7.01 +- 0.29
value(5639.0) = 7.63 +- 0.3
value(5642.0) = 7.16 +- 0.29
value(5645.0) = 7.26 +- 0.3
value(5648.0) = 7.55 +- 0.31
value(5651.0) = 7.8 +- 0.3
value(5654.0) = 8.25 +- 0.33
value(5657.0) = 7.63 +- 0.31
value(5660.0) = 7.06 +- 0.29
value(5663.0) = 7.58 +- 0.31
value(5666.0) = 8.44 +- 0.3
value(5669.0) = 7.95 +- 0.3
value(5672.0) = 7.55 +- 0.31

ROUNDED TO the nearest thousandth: 0.938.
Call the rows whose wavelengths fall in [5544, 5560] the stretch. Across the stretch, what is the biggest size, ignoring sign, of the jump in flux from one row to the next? 0.3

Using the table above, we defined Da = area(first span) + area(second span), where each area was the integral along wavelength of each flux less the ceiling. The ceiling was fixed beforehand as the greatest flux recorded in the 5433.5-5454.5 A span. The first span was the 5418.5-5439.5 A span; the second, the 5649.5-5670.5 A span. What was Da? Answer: -20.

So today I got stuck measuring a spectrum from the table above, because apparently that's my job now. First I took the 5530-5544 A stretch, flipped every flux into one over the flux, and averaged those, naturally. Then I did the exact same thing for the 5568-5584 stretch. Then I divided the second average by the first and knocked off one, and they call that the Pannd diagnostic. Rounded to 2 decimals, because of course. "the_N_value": 0.02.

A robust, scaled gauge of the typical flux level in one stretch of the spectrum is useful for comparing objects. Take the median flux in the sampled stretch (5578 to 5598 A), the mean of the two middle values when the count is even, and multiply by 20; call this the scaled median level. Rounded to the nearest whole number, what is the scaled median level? 134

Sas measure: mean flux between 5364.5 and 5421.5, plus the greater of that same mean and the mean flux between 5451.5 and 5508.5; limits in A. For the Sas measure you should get 13.2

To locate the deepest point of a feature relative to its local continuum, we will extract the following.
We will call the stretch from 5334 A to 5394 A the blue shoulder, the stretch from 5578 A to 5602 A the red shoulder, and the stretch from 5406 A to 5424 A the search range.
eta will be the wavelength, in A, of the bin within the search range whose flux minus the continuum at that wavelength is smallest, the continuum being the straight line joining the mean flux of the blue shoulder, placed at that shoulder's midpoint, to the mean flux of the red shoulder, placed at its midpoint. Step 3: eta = 5411.0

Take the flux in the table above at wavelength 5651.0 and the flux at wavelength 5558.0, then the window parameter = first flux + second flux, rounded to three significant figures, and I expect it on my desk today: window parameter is 15.2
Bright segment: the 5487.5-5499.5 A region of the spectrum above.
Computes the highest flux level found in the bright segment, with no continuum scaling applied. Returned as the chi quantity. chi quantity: 7.42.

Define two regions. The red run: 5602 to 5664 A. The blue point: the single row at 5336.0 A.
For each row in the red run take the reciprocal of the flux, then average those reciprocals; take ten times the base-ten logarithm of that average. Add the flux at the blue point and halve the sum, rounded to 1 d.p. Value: -1.3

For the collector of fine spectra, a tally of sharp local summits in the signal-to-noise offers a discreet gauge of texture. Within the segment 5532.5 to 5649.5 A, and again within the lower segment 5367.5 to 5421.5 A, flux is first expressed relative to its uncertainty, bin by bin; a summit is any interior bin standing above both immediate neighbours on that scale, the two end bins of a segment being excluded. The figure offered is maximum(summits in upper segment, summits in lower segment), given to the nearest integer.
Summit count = 10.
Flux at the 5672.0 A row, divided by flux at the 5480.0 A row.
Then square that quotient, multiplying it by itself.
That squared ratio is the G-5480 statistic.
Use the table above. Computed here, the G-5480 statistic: 1.24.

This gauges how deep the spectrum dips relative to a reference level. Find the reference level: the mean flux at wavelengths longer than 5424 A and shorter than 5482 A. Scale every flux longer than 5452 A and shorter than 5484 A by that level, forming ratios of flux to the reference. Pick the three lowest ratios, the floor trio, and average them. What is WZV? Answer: 0.90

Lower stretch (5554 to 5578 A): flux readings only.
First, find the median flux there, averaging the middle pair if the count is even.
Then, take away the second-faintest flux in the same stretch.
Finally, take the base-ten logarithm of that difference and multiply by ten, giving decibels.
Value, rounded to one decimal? -5.7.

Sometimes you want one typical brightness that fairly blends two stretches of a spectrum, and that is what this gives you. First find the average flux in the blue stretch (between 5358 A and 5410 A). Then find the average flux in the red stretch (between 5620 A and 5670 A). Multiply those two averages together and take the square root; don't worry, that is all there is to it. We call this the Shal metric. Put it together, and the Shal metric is 6.93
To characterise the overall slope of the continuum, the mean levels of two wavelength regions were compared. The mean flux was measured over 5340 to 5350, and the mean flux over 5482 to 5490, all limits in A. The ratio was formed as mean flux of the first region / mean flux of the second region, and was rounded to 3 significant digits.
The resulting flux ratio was 0.835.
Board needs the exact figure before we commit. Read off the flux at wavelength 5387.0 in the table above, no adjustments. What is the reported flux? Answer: 7.5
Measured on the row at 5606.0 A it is 7.5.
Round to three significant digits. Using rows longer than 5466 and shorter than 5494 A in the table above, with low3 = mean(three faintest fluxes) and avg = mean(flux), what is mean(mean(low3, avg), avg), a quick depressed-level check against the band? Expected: 6.78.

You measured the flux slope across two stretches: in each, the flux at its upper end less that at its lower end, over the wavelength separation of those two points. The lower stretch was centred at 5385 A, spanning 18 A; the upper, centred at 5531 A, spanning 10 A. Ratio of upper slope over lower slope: -2.2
